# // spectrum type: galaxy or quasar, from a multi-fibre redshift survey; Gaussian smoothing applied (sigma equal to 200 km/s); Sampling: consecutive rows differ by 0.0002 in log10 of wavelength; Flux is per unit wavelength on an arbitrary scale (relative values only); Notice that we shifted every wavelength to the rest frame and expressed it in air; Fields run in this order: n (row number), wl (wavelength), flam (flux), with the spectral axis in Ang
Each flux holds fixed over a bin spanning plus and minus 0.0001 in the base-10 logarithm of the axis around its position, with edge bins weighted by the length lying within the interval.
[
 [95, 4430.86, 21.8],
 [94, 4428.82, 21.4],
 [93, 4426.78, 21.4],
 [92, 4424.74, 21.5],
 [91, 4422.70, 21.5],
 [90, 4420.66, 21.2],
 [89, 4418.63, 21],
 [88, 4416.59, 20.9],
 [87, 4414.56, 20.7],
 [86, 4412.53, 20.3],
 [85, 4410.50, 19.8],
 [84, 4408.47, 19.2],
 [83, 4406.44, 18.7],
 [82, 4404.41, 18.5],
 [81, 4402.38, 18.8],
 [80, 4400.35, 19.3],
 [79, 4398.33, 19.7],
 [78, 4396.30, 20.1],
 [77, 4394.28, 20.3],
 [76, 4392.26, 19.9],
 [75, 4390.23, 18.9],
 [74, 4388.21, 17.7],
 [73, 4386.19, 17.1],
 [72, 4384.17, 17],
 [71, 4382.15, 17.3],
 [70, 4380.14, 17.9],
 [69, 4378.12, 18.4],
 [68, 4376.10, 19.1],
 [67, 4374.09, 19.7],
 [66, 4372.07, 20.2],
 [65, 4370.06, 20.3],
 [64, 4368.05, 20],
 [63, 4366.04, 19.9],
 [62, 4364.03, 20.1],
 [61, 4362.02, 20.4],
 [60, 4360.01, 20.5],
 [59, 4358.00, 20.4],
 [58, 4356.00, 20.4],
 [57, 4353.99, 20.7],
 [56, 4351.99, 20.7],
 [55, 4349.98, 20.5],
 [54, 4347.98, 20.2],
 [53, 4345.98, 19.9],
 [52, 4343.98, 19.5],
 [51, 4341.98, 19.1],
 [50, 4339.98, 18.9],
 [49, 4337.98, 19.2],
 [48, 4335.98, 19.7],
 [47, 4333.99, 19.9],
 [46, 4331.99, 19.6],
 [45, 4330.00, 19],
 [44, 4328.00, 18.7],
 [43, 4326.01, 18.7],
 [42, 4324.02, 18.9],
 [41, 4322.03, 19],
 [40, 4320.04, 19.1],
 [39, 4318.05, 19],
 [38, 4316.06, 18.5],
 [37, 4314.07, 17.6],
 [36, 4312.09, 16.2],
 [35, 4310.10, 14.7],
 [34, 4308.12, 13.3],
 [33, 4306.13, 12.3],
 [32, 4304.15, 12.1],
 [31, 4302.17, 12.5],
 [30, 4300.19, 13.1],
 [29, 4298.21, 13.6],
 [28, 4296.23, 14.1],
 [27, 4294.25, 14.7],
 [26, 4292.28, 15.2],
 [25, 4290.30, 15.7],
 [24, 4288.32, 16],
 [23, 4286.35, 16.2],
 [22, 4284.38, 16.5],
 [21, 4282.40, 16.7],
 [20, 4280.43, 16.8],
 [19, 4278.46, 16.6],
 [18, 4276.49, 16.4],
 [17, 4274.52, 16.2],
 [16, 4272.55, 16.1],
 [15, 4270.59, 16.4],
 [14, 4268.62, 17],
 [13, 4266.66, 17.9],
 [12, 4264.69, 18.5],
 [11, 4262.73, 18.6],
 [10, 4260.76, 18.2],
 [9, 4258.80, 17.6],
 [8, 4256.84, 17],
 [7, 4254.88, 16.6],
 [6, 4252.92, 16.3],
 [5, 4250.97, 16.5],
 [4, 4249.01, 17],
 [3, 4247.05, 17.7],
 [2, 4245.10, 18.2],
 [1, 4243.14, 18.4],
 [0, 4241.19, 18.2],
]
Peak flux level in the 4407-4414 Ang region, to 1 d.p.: 20.3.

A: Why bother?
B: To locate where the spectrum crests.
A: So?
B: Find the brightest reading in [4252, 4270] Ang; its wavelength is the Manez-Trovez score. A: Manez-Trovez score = 4262.73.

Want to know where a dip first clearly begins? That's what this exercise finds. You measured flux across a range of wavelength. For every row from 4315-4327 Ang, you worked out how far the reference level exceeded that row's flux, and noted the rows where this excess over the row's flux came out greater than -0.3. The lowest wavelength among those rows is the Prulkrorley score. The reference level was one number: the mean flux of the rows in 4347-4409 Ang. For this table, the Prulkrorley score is 4316.06 Ang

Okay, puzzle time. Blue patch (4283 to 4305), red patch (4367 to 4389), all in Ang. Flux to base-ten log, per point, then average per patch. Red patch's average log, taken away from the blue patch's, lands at -0.11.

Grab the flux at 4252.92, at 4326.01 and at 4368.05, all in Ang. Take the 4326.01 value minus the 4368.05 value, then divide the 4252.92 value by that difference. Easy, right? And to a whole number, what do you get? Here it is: -13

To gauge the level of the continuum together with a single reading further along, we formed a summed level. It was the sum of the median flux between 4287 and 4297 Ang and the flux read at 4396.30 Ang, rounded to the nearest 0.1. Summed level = 35.3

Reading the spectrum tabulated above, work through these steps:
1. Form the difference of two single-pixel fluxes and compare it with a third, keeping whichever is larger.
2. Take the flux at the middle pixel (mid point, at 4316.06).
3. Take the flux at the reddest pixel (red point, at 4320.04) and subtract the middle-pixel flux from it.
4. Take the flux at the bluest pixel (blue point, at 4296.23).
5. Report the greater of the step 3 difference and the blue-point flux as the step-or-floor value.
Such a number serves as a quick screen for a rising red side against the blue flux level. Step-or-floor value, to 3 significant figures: 14.1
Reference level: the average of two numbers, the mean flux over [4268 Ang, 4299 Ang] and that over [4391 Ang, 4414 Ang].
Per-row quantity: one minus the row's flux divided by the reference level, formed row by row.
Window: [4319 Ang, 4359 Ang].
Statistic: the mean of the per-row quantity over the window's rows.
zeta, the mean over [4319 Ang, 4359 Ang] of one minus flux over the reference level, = -0.11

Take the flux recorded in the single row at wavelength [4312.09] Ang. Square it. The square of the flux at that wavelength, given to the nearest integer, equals 262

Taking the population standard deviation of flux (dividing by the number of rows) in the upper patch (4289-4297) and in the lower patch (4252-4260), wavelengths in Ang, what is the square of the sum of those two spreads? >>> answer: 1.2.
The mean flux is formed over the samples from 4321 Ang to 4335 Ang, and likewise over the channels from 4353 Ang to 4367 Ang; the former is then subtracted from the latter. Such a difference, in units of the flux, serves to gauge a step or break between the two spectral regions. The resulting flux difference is 1.2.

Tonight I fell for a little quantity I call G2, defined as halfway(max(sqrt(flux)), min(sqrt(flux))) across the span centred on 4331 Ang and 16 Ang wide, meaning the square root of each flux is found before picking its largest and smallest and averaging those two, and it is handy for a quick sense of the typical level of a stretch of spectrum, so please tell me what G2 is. 4.39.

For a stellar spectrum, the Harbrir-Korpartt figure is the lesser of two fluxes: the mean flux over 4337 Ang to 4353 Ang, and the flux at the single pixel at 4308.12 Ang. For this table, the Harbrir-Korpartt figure 13.3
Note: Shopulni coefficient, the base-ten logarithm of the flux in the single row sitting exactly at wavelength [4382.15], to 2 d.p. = 1.24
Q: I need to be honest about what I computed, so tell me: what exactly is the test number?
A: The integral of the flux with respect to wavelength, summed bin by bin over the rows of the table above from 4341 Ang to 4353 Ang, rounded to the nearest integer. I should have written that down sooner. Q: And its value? 240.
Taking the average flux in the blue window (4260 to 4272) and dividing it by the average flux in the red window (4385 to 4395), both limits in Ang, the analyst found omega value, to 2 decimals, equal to 0.95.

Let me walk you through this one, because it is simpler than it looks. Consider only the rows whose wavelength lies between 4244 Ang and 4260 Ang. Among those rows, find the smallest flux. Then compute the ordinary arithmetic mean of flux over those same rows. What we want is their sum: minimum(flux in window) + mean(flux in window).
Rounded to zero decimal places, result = 33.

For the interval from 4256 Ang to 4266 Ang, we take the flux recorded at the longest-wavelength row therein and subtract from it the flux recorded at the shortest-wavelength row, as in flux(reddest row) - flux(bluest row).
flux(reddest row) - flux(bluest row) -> 1.50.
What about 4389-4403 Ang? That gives -0.10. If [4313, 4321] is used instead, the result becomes 1.50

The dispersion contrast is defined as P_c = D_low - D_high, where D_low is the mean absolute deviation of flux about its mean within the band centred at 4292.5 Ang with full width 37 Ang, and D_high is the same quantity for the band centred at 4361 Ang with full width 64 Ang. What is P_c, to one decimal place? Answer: 0.6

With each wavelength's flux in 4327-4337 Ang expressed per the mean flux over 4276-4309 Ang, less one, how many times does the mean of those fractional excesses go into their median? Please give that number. 1.05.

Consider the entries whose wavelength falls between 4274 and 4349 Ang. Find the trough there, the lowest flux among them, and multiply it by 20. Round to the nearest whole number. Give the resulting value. 242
